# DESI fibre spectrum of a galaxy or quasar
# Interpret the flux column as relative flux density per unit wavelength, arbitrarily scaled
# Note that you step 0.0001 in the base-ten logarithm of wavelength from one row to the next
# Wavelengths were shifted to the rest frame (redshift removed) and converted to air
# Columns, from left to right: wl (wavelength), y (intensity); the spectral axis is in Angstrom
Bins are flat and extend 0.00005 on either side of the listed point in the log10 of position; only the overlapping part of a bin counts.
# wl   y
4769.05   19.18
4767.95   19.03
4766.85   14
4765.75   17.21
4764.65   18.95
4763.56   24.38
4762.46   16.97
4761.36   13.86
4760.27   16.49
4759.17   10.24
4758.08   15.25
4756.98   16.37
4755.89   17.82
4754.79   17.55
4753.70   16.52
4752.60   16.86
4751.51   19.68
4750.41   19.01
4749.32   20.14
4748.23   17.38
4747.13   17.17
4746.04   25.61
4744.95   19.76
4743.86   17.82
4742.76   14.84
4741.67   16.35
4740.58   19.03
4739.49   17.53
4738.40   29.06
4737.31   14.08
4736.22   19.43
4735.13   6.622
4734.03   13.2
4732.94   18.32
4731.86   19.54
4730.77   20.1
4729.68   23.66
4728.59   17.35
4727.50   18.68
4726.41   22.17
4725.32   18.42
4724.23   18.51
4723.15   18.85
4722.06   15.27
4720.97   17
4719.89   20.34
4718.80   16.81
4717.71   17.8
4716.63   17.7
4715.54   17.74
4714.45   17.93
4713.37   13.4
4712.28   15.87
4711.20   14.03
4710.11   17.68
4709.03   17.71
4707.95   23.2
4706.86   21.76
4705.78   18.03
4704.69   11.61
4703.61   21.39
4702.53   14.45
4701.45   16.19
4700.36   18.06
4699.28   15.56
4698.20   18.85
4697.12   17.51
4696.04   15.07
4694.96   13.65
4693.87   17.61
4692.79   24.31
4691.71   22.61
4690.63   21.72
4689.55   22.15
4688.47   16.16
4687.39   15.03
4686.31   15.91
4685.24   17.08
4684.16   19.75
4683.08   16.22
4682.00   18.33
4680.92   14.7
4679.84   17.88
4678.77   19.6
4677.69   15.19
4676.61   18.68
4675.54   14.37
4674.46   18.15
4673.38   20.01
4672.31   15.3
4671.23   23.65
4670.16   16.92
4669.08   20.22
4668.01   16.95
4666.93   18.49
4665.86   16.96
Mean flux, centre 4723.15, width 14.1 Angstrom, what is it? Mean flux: 18.7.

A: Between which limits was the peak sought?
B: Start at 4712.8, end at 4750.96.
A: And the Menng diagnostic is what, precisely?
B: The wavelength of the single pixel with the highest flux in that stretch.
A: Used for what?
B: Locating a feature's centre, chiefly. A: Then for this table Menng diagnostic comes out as 4738.40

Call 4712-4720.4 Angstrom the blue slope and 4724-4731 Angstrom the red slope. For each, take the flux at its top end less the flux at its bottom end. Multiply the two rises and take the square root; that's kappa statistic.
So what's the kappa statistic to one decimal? 2.7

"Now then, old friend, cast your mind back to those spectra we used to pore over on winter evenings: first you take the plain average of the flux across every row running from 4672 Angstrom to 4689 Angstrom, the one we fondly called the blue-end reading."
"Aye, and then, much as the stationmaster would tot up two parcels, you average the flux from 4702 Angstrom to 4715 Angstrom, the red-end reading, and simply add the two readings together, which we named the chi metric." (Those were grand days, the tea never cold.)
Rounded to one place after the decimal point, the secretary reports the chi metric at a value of 34.3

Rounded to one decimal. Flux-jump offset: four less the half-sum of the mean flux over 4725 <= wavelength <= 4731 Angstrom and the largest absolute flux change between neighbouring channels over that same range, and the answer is -9.2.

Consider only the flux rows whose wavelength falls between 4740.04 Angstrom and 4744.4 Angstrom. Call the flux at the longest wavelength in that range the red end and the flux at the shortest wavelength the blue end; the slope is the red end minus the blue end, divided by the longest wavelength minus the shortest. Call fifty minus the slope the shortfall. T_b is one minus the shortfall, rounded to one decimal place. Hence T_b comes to -49.4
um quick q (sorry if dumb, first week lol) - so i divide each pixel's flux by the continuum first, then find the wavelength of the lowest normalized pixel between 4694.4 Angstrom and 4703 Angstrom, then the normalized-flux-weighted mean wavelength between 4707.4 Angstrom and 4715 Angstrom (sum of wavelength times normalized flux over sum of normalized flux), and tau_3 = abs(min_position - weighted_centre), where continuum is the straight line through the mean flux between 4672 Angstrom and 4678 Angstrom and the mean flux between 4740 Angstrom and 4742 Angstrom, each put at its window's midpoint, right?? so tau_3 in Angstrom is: 16.0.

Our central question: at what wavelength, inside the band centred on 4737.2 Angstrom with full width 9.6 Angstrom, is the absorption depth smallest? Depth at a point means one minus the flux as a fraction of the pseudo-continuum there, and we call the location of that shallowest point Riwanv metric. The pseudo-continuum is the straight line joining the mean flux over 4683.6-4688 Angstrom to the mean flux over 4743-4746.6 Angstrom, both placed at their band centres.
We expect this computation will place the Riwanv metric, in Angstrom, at 4738.40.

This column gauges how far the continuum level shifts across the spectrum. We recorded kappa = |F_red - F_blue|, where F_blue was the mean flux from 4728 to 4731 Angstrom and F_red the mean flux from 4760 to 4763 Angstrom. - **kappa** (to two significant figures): 4.6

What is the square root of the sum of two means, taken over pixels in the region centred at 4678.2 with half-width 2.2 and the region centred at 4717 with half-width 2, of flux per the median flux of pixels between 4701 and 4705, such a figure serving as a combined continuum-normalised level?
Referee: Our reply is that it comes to 1.52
